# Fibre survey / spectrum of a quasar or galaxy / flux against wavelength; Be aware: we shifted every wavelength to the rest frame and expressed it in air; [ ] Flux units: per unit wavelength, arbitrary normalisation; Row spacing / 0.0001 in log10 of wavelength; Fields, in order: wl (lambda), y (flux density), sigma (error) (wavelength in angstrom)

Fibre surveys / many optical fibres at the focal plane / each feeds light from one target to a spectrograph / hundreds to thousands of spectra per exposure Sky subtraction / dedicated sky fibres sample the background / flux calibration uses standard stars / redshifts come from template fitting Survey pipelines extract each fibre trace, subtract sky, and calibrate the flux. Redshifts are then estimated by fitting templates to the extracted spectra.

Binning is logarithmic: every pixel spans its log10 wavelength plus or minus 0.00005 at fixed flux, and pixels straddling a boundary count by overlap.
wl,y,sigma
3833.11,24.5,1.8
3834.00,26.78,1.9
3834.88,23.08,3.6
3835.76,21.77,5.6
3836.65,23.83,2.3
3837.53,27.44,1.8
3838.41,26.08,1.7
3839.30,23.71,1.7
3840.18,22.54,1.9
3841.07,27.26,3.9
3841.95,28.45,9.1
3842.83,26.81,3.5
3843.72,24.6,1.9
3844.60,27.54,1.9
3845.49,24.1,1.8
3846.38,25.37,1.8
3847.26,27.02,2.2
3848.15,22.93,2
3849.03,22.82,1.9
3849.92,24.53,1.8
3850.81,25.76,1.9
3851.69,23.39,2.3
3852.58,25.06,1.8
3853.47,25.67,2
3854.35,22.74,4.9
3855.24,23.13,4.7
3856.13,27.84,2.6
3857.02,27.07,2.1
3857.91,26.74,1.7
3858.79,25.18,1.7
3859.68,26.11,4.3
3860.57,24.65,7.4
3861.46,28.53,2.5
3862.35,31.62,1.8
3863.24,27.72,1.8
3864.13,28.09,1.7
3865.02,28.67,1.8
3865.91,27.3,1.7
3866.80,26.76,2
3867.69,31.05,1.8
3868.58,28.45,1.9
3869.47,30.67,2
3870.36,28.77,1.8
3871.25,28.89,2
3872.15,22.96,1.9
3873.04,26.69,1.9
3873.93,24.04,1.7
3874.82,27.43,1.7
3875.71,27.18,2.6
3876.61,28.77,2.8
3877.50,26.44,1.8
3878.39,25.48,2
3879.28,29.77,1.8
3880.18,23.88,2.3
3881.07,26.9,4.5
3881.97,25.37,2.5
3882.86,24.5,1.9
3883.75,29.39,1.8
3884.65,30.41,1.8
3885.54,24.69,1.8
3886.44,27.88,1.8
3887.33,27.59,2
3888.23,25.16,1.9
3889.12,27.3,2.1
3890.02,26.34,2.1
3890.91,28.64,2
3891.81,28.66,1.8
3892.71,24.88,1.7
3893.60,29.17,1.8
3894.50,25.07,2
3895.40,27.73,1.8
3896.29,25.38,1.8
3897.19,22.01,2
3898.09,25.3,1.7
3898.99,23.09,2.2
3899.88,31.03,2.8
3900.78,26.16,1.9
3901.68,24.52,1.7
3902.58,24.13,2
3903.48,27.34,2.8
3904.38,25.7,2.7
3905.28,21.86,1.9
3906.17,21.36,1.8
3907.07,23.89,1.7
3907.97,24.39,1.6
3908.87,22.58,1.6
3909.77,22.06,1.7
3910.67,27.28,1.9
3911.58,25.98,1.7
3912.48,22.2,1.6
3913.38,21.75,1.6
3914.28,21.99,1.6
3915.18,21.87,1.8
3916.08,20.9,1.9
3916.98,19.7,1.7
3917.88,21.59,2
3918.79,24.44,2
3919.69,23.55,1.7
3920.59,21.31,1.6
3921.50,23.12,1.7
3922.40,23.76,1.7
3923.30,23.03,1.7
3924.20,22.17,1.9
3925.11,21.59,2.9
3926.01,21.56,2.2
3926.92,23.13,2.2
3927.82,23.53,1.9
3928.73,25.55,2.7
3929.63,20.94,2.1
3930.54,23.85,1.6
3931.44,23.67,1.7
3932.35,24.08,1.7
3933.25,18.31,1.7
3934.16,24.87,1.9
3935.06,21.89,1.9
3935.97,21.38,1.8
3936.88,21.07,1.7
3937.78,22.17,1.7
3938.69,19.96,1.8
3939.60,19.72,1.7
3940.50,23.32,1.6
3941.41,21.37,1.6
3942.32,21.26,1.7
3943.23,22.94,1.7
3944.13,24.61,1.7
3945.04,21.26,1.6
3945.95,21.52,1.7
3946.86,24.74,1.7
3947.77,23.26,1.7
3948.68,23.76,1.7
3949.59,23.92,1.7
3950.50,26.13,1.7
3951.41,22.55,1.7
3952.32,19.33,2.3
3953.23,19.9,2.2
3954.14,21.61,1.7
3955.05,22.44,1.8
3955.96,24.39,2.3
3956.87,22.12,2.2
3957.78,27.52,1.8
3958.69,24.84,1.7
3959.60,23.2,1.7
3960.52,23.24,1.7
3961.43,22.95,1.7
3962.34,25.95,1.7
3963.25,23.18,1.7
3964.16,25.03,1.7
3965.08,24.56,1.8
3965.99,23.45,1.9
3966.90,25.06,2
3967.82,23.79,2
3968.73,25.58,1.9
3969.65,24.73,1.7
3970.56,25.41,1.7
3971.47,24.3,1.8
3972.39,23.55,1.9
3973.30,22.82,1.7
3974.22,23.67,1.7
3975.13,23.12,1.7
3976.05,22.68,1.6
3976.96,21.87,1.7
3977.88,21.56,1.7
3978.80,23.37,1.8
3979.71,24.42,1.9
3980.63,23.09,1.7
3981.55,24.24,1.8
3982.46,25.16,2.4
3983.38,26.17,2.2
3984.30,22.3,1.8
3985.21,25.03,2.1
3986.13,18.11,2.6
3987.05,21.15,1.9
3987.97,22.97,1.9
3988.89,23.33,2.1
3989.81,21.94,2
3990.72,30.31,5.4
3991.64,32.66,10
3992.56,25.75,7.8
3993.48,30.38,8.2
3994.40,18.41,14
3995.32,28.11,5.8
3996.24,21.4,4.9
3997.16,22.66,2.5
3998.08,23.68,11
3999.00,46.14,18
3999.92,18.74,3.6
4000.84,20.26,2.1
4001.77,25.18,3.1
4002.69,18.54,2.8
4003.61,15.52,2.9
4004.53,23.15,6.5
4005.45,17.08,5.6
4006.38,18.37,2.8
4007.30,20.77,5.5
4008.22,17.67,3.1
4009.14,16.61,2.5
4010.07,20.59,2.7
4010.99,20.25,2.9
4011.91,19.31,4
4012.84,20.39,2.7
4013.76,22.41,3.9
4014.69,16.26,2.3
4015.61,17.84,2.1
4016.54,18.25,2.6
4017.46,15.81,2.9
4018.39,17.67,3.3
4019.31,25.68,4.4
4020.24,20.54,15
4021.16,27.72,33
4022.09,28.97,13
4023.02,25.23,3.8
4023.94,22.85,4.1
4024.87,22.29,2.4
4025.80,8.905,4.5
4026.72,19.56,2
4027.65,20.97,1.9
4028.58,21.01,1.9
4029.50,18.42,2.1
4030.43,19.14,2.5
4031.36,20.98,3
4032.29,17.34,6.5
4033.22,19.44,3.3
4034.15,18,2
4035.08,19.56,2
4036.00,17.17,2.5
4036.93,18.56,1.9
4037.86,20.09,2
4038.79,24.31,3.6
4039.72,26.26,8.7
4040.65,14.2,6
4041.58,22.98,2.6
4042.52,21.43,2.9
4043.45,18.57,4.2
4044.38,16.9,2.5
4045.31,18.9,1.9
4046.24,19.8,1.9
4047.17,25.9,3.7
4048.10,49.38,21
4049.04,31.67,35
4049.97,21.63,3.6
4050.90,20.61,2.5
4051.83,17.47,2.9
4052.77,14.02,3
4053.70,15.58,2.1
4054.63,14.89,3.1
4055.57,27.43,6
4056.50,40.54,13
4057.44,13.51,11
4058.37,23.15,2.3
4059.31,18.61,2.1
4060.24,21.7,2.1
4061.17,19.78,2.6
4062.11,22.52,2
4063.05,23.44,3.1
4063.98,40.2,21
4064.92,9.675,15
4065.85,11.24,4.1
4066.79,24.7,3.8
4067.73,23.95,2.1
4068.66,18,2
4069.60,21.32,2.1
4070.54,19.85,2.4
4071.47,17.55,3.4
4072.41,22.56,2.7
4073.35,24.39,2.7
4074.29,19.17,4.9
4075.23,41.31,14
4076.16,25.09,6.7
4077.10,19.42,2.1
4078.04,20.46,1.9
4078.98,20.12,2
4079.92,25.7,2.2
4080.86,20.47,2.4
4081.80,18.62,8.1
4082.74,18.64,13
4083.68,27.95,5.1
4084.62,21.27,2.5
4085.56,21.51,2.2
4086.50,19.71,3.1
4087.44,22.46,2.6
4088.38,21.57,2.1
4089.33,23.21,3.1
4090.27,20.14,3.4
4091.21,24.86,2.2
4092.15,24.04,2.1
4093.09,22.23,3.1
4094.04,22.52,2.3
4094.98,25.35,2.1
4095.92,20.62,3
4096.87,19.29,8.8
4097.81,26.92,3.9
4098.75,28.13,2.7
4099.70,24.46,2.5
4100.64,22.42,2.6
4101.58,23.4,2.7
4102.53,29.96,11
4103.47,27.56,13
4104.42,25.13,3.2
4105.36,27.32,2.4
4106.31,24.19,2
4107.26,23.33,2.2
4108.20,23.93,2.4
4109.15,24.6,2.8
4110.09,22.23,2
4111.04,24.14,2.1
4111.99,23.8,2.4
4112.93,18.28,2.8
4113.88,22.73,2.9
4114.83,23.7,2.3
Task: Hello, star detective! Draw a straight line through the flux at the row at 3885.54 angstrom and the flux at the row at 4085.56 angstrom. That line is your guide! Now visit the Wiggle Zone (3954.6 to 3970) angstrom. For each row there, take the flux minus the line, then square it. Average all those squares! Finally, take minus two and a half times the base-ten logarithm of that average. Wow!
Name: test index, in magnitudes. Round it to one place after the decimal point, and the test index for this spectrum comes -1.0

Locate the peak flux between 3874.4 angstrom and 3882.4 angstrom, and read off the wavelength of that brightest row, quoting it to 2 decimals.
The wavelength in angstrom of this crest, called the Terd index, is 3879.28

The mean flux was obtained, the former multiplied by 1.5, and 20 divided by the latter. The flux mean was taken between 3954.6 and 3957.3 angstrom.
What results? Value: 0.58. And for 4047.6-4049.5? 0.33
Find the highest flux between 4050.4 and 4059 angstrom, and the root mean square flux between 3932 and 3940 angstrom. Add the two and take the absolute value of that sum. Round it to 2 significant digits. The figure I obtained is 62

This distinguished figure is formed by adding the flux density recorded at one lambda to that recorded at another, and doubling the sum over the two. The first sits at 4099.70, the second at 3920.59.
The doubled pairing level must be 92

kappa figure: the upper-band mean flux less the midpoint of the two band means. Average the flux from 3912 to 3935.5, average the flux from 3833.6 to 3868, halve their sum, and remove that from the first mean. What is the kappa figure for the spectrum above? -1.7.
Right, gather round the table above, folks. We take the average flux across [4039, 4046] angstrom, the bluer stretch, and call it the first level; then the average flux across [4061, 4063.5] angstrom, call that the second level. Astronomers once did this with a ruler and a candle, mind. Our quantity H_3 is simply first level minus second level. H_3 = -2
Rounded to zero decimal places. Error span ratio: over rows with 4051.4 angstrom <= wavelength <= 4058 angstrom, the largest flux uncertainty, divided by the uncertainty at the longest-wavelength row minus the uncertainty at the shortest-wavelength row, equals 2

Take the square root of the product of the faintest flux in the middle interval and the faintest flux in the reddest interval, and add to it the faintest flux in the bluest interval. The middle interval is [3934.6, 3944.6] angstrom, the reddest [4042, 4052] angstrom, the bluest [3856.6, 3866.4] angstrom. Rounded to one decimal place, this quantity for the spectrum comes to 42.9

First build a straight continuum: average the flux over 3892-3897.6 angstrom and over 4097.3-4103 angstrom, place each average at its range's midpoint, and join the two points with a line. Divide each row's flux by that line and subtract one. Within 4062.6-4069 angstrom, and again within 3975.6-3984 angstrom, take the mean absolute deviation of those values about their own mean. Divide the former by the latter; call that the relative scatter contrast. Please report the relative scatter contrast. 6.0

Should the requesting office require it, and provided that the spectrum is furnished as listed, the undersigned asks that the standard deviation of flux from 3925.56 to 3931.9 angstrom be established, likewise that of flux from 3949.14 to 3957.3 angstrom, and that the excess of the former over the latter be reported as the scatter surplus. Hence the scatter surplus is -1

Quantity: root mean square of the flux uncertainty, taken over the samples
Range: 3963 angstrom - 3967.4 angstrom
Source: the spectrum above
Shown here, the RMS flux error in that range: 1.8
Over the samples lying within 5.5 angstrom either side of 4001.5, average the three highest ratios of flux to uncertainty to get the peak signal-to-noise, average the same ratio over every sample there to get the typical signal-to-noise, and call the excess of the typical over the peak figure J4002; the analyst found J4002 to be -3.4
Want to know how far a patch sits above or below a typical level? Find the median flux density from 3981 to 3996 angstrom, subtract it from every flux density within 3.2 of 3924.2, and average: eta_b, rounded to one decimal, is -2.0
